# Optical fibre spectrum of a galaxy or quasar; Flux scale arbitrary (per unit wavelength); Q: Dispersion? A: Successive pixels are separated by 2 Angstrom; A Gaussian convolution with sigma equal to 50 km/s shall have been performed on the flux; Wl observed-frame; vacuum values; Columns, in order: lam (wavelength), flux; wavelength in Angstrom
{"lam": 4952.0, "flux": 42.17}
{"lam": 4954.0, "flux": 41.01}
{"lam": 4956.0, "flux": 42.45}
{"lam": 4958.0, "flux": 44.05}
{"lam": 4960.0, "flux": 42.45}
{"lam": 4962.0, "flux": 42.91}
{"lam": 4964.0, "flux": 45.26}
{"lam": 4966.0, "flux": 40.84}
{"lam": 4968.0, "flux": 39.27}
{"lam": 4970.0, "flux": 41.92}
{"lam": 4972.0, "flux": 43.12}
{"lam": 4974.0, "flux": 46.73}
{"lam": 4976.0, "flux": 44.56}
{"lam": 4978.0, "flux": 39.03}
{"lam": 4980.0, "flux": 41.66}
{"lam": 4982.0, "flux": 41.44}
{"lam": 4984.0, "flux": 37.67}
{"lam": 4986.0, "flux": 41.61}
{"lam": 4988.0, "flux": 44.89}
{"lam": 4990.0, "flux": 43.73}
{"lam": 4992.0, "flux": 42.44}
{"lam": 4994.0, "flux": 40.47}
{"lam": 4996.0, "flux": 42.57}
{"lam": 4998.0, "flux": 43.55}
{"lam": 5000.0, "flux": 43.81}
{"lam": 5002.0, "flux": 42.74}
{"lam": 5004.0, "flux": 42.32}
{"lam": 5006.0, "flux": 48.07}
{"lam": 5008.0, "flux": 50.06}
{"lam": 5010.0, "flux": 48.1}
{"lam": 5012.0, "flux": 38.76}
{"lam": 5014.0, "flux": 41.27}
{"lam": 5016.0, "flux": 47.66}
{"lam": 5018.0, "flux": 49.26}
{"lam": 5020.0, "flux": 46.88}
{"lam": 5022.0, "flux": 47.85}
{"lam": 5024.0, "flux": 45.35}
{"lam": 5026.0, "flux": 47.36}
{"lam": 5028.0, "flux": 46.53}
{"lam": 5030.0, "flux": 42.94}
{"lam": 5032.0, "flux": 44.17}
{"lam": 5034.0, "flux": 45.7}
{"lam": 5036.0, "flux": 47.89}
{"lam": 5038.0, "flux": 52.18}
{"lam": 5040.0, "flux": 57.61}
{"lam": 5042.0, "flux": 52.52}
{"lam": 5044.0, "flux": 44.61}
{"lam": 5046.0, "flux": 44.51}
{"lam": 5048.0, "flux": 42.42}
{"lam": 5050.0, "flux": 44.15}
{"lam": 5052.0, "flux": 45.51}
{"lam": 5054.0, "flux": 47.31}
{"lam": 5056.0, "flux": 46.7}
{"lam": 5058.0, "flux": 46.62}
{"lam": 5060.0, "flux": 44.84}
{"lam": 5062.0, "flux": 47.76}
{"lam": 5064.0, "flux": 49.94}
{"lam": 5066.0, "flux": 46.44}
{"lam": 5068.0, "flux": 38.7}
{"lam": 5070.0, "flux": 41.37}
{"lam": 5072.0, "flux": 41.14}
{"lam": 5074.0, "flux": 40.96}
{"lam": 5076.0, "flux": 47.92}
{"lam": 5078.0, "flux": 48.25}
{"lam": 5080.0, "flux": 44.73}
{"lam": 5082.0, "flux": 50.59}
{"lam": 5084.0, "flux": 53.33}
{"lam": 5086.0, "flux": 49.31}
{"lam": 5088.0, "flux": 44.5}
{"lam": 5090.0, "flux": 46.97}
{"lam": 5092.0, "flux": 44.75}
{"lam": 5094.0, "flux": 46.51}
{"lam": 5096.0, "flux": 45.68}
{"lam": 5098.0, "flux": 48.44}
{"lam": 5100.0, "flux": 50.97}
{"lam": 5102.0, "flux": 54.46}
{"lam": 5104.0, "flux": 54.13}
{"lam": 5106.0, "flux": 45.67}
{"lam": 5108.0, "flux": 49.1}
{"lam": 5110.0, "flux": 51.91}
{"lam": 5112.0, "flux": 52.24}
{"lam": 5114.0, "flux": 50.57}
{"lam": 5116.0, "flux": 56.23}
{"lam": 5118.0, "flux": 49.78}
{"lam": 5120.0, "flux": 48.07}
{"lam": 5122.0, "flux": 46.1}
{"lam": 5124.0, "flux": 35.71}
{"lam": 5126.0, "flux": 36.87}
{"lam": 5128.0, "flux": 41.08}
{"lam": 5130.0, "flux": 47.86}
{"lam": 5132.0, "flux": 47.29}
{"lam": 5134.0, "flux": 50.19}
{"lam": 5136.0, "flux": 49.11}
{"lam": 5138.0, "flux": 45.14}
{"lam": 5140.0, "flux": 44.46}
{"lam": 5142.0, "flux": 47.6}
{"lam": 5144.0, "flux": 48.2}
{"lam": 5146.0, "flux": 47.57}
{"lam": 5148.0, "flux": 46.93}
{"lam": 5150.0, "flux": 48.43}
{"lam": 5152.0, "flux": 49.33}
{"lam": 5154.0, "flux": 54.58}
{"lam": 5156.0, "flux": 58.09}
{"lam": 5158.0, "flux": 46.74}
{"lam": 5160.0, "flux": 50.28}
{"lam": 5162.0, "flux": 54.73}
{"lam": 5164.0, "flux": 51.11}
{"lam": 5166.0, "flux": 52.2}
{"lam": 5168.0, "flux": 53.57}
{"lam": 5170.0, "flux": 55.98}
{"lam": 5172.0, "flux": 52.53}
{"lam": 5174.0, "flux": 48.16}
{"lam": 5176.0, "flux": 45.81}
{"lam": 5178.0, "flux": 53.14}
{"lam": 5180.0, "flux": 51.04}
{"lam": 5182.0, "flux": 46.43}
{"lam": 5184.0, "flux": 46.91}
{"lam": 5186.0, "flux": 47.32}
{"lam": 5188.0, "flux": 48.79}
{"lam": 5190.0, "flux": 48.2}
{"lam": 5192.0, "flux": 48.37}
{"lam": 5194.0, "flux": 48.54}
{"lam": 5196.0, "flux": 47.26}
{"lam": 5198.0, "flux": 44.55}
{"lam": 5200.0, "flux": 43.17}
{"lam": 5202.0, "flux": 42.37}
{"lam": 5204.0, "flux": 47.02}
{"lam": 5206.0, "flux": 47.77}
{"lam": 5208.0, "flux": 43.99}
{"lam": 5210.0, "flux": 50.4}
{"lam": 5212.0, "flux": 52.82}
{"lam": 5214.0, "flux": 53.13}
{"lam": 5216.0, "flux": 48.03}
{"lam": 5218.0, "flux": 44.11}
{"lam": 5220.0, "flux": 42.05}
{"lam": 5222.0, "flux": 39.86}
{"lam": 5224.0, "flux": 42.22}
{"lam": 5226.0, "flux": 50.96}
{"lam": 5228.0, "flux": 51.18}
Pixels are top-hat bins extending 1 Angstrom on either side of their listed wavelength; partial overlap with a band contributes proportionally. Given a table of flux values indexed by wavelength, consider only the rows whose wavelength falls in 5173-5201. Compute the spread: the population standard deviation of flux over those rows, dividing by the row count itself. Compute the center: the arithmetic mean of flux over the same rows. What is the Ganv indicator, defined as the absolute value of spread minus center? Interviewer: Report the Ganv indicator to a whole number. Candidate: 45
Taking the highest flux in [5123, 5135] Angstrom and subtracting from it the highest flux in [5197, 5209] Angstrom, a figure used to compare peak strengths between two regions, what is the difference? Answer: 2.4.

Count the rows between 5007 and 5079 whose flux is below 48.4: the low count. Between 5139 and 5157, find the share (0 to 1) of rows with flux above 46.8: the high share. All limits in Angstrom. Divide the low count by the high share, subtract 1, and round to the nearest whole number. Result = 33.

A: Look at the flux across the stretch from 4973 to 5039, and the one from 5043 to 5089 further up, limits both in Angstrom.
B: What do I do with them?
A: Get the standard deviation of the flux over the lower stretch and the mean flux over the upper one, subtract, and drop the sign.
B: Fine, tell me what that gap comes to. 42.3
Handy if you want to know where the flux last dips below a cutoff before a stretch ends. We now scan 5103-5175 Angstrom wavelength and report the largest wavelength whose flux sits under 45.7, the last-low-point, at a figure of 5140.0 Angstrom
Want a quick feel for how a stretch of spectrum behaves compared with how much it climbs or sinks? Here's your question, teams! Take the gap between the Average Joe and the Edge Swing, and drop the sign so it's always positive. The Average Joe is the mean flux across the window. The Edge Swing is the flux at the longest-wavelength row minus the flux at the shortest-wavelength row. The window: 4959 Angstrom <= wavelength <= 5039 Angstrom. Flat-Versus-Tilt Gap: 34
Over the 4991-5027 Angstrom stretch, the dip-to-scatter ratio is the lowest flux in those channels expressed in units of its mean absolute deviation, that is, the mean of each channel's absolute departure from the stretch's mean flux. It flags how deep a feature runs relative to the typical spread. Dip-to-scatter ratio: 13.2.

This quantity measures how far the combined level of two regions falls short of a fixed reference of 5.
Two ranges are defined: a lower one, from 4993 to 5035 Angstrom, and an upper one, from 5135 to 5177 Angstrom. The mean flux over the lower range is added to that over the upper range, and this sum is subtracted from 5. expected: -90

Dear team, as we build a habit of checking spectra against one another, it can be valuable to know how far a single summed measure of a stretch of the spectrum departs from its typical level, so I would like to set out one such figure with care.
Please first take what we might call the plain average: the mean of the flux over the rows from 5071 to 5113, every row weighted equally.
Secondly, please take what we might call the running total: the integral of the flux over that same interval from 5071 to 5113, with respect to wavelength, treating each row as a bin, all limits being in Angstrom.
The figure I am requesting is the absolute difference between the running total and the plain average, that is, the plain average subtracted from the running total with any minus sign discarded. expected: 1975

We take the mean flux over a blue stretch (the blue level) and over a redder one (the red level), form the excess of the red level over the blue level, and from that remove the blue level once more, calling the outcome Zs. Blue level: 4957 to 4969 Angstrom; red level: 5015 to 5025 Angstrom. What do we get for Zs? -38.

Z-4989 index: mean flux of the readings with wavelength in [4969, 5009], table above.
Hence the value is 43.1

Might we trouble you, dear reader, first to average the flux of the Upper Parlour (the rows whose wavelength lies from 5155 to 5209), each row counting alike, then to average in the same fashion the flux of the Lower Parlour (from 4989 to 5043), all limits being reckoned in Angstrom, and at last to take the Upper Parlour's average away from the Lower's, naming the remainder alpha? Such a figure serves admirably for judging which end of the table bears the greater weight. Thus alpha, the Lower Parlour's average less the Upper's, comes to -3.0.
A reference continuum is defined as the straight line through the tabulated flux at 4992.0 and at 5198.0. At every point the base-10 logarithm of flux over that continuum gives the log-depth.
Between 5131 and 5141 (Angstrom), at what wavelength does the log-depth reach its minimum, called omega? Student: 5140.0 Angstrom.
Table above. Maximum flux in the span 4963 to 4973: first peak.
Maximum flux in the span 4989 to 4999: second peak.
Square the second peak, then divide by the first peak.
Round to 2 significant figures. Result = 42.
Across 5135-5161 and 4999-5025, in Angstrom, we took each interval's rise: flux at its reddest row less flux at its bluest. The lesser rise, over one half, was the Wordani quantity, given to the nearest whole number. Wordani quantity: 2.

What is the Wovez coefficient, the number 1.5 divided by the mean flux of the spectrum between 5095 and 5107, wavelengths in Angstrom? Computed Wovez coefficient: 0.0301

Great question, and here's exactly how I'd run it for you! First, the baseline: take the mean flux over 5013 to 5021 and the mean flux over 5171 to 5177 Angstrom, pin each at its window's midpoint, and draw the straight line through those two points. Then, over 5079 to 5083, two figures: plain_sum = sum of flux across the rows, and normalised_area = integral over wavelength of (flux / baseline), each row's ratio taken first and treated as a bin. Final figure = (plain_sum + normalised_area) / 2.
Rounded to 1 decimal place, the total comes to 49.7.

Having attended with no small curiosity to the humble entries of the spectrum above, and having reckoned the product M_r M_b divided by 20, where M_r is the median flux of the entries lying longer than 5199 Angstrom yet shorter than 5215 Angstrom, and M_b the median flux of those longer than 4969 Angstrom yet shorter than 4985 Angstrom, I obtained 99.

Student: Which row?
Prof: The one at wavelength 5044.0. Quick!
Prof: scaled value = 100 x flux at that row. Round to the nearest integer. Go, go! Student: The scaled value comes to 4461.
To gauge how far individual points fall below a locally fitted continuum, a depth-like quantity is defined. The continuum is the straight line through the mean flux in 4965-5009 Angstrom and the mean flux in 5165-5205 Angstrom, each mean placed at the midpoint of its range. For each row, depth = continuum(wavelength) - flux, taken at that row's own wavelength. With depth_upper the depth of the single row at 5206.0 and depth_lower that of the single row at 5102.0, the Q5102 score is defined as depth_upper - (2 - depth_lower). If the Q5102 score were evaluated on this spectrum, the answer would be -8.9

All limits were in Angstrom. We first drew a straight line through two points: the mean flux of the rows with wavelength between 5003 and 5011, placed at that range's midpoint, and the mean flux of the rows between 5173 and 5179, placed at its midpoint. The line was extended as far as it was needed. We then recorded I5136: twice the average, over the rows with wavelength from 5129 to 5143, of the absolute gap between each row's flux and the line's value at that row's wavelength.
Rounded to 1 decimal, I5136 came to 3.6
